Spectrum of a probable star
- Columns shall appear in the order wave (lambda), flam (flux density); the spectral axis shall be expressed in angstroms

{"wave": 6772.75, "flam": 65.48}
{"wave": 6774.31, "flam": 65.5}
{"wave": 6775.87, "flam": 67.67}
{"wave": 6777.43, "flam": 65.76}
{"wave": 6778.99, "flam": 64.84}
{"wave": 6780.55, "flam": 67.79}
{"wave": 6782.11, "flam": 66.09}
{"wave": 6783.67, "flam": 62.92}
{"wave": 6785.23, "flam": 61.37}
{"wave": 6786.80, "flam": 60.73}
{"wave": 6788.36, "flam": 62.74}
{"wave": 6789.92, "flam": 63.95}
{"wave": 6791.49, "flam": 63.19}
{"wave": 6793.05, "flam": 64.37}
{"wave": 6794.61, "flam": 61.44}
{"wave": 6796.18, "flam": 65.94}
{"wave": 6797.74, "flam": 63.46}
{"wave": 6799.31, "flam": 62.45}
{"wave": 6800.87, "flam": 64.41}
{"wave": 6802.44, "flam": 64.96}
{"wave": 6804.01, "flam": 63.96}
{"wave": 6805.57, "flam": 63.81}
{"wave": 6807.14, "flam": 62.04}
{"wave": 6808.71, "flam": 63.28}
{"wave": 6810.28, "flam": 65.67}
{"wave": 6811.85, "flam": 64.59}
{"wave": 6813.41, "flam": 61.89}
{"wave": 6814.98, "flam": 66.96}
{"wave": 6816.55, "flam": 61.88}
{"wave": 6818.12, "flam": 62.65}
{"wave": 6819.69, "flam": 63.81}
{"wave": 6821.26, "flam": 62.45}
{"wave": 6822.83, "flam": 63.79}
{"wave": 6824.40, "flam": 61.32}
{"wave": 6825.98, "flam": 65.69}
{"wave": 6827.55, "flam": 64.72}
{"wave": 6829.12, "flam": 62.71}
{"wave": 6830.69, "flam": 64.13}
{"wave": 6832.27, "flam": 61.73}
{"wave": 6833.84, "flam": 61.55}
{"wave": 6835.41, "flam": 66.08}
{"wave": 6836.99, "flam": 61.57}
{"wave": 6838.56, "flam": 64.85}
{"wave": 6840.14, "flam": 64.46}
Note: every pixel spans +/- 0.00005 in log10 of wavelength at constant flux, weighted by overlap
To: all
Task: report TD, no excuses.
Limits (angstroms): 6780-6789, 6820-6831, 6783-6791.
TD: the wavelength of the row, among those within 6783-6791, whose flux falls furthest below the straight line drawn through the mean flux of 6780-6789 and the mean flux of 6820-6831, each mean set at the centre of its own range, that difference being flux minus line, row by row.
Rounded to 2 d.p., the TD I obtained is 6786.80 angstroms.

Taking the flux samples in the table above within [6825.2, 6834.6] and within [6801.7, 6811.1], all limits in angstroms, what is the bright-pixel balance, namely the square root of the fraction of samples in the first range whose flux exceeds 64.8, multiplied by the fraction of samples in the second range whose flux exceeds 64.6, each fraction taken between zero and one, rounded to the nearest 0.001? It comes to 0.136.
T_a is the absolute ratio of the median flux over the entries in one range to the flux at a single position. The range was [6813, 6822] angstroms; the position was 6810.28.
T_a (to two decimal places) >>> 0.95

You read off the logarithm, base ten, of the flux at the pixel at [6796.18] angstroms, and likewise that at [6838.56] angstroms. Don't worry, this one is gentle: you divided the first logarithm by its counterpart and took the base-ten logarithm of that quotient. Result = 0.0017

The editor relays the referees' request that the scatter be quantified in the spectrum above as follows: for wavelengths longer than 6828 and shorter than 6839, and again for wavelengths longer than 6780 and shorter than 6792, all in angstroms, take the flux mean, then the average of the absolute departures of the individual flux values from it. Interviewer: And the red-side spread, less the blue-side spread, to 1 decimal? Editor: -0.2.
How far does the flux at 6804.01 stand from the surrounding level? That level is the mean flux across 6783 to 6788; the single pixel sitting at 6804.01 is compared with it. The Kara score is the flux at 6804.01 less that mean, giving 2.3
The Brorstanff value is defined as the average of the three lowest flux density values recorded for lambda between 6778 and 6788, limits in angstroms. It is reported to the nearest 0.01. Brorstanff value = 61.67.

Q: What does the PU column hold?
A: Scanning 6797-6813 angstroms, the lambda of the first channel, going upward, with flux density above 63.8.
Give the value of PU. 6800.87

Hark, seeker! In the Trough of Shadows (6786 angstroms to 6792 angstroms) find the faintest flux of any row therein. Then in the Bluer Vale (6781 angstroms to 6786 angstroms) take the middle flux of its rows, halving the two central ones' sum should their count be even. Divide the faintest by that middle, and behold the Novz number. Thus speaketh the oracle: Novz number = 0.965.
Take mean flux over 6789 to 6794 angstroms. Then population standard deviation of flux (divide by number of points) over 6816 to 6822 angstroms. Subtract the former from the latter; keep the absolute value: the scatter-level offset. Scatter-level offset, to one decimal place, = 63.1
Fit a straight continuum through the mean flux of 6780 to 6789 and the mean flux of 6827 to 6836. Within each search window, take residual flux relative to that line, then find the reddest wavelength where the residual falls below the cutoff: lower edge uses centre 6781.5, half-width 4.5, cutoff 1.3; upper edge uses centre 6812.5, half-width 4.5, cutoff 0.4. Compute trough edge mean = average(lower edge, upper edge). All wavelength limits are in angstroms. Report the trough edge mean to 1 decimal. 6800.9 angstroms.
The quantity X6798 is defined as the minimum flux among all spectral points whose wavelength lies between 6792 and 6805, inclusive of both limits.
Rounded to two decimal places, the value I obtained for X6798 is 61.44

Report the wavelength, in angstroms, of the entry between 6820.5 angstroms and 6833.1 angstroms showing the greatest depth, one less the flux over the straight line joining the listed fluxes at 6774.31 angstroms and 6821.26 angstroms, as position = 6824.40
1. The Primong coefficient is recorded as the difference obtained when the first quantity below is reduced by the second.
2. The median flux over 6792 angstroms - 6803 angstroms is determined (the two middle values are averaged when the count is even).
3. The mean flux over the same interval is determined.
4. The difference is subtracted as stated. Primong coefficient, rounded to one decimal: 0.5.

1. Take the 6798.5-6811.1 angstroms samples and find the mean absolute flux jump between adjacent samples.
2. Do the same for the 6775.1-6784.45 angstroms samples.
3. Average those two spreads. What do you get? 1.71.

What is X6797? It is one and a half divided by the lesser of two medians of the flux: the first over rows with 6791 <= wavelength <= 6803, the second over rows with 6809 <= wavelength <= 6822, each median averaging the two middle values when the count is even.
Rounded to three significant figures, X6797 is 0.0237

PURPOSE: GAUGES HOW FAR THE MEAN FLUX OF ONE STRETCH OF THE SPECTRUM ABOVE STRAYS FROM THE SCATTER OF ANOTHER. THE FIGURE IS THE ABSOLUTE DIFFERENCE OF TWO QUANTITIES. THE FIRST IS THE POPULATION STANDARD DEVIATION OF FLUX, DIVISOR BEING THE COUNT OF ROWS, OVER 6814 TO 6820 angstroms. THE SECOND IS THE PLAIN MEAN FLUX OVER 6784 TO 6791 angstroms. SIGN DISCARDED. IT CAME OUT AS 60.3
